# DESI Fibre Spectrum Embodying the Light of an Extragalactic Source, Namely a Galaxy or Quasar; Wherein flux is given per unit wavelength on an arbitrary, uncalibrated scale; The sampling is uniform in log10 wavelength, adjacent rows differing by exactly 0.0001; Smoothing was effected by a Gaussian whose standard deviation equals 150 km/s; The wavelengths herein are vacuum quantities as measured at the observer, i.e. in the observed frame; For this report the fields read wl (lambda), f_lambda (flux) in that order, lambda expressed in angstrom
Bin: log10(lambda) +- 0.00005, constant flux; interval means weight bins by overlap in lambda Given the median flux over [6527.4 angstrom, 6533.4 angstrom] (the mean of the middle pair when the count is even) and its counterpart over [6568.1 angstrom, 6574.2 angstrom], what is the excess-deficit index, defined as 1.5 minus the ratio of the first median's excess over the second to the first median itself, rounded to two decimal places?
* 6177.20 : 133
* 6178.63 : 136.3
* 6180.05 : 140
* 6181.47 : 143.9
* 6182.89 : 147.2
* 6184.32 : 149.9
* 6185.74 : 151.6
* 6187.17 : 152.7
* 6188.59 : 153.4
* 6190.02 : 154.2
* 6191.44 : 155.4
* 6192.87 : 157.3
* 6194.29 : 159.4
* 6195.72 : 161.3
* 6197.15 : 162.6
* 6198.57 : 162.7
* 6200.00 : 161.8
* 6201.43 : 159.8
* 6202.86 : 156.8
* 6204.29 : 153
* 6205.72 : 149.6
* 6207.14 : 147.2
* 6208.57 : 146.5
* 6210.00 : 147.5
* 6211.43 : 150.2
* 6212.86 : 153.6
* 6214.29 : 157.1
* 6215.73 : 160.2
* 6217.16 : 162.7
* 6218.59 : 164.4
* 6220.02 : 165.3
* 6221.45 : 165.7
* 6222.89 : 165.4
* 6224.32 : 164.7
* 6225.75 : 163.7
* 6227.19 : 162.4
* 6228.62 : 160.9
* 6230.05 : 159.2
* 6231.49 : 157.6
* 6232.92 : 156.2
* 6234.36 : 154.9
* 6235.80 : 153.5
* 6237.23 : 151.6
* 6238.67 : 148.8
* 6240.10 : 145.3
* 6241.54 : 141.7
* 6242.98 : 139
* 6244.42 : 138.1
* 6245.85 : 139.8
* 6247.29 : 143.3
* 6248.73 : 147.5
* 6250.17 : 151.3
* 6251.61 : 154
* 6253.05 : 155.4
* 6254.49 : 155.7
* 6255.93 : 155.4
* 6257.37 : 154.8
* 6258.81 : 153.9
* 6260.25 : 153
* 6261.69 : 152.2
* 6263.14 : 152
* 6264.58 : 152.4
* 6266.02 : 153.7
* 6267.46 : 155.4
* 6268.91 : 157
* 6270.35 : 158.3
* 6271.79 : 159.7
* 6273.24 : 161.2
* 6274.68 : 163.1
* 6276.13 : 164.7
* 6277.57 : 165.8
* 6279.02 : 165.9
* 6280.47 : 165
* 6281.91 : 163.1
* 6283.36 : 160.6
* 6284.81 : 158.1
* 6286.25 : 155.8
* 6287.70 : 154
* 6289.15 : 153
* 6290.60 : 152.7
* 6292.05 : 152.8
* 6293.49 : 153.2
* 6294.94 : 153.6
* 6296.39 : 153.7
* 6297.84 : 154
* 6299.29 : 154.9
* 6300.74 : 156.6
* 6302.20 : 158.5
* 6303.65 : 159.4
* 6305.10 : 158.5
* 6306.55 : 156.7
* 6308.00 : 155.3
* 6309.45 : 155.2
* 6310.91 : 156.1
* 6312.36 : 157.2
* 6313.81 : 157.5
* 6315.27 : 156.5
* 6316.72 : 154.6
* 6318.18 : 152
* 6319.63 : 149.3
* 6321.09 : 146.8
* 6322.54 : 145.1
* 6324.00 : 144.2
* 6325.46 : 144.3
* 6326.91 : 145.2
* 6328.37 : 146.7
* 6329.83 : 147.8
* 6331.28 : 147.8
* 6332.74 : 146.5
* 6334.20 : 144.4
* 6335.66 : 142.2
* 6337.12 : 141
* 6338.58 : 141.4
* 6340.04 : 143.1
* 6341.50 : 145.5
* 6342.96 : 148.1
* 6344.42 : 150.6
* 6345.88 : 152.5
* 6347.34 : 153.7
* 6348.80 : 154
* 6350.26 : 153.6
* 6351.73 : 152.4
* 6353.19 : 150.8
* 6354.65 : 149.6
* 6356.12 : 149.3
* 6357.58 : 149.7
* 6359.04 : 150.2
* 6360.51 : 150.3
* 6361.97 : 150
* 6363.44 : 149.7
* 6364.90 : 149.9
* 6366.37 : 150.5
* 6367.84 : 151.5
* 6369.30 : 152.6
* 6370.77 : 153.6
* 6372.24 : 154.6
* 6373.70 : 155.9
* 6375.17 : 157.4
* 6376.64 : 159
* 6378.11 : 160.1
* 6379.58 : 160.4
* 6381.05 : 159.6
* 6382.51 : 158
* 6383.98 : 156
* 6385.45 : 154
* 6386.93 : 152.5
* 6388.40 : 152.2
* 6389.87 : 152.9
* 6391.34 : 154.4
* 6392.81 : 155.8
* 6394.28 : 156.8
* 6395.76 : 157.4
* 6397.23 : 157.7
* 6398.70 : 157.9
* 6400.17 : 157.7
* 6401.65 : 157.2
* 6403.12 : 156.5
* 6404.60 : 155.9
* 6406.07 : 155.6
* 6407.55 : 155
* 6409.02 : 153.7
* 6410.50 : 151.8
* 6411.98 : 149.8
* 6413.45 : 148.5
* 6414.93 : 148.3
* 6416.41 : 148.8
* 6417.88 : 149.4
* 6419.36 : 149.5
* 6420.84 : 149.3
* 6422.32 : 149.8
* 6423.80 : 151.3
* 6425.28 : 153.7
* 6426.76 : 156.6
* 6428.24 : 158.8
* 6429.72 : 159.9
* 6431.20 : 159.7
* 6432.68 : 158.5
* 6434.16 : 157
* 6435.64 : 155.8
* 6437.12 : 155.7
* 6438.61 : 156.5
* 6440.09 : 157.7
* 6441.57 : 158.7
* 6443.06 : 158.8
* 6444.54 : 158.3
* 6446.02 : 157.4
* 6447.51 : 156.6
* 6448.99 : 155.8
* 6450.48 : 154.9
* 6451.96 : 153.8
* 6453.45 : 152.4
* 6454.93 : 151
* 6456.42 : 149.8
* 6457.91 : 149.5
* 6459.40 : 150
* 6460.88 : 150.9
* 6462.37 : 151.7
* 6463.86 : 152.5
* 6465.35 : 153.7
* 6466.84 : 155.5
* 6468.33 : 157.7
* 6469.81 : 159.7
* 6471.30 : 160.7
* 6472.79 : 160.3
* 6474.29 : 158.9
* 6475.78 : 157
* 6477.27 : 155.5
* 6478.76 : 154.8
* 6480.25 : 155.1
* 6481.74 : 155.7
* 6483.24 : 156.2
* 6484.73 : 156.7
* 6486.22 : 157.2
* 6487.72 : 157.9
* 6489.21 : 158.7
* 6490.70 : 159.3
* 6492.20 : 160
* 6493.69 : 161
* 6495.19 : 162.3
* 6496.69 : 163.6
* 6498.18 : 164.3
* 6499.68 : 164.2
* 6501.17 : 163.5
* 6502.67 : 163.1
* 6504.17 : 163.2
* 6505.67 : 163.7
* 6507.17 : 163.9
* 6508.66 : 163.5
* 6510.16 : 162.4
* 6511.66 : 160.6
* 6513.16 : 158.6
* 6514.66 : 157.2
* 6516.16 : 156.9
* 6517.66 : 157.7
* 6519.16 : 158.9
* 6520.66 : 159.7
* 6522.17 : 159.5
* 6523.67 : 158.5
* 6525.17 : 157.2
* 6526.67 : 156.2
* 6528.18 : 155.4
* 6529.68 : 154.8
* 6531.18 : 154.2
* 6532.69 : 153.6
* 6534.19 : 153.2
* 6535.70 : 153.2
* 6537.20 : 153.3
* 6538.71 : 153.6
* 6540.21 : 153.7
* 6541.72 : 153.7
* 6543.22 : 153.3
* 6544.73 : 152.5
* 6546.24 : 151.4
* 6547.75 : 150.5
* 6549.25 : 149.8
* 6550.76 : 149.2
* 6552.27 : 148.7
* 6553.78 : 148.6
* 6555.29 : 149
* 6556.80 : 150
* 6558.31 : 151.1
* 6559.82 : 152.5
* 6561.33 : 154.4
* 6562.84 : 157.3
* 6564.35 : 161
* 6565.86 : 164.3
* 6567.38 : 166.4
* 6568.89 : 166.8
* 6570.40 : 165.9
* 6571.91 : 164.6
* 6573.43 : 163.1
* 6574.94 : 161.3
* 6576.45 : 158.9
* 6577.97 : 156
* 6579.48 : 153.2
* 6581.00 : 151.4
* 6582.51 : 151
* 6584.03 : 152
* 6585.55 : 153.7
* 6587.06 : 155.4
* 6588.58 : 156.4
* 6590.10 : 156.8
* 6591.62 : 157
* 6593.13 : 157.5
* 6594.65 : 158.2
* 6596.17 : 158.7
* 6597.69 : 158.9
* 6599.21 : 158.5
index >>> 1.57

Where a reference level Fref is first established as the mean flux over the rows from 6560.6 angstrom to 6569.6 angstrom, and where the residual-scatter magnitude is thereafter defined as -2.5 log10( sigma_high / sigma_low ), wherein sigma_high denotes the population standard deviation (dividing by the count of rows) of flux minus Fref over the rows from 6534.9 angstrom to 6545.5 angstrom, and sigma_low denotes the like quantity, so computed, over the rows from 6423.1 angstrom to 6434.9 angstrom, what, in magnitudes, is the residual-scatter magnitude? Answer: 2.2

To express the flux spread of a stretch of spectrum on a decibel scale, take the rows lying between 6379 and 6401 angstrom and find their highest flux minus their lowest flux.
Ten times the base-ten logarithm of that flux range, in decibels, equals 9.1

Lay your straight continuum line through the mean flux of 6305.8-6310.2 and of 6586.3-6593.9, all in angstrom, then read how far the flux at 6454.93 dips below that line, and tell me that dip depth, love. 5.2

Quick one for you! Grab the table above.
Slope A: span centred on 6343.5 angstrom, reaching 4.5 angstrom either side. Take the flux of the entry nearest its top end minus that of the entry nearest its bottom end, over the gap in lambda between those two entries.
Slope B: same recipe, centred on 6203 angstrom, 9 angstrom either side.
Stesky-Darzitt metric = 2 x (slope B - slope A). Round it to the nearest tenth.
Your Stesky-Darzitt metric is -4.0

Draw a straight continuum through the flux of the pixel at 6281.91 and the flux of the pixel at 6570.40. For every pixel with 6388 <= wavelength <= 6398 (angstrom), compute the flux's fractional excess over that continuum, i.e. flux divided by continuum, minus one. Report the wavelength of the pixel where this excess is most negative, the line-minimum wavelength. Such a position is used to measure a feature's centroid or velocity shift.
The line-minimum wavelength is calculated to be 6388.40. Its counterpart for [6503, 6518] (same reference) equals 6516.16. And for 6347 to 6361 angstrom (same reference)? 6356.12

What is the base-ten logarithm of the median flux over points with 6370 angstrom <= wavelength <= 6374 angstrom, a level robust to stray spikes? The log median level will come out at 2.19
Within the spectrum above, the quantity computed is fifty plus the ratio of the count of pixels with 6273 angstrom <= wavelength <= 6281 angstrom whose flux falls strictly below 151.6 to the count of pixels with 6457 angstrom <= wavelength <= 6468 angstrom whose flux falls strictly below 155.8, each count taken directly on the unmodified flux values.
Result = 50.00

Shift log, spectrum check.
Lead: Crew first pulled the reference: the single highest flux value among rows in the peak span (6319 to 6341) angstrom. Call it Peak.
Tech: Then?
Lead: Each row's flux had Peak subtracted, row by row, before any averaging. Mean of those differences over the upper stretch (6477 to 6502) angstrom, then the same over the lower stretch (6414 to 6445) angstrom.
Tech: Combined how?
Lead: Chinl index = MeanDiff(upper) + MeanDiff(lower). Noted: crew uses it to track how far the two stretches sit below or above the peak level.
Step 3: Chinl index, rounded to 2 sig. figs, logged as 15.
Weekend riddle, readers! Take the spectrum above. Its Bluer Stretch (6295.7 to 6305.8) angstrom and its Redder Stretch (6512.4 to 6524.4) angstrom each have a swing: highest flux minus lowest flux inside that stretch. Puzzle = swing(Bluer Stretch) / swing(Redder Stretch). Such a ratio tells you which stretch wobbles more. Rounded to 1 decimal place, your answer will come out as 2.0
